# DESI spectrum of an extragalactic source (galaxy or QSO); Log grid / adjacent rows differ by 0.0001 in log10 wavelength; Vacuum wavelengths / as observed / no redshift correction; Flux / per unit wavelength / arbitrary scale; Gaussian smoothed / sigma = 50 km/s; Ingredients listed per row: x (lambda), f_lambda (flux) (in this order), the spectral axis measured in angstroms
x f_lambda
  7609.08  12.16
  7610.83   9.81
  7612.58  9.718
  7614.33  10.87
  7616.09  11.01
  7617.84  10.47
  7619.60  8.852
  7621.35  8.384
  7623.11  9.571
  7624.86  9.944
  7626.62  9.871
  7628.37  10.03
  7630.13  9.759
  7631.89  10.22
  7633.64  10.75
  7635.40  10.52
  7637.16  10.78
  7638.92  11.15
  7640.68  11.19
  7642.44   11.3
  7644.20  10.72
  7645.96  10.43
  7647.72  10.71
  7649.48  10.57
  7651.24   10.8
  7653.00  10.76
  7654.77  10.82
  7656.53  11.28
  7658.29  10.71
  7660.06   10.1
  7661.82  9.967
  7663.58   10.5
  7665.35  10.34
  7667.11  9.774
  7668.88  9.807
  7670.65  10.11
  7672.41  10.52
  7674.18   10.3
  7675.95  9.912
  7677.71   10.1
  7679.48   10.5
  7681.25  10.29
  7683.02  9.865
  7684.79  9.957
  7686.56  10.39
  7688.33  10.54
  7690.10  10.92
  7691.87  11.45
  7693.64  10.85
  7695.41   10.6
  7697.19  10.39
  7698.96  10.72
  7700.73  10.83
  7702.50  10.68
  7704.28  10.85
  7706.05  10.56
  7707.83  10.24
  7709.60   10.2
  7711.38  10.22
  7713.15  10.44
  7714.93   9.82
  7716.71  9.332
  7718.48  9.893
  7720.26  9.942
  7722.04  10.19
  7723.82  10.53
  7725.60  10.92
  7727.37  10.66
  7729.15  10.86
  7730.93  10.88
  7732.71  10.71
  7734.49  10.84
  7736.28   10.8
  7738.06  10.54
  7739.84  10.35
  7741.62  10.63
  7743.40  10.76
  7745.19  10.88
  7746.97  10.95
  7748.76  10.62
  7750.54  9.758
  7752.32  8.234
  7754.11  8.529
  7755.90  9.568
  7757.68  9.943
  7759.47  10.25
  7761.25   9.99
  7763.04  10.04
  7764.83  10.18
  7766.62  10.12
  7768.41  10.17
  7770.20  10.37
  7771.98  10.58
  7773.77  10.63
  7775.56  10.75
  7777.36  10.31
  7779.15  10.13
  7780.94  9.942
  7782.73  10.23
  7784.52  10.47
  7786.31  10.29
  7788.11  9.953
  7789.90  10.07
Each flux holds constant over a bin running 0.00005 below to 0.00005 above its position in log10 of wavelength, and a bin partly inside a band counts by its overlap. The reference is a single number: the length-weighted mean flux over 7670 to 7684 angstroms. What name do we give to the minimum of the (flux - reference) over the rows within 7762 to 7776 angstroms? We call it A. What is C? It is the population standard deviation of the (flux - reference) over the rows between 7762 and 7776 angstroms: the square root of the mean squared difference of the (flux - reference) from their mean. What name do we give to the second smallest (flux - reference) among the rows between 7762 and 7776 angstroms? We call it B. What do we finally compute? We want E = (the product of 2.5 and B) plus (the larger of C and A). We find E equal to 0.0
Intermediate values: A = -0.2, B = -0.1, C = 0.25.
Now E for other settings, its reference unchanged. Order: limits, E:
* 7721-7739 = 1.0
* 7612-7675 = -2.7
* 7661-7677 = -0.7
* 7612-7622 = -2.4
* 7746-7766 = -3.4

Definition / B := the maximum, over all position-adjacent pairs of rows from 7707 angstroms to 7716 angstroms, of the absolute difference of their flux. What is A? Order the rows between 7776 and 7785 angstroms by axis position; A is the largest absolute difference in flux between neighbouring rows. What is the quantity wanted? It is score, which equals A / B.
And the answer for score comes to 0.5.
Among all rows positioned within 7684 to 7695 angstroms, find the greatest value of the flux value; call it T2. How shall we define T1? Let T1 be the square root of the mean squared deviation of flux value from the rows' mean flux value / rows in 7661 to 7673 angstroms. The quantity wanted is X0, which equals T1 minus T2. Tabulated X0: -11.2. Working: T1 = 0.29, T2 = 11.45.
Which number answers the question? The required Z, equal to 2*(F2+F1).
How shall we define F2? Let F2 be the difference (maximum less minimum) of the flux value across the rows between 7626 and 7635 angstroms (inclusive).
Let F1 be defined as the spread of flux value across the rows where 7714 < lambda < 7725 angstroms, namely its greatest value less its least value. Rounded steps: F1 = 1.20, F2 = 0.99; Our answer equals 4.4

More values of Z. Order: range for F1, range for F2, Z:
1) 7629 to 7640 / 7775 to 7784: 4.4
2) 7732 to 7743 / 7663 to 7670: 2.4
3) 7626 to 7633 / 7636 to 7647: 2.7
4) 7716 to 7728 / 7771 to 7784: 4.8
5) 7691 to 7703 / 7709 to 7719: 4.3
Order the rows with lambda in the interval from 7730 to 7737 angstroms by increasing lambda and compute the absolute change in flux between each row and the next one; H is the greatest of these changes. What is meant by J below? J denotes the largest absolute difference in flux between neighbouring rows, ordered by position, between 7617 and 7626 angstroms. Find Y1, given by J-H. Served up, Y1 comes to 1.4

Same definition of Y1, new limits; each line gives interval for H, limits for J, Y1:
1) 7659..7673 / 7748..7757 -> 1.0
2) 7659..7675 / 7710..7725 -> 0.1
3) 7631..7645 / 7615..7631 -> 1.0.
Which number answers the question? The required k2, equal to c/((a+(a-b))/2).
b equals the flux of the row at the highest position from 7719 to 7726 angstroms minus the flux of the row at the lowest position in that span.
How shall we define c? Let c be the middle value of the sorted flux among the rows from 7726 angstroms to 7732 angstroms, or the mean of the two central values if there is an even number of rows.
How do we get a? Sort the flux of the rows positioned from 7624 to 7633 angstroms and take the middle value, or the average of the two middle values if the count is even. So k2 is 1.15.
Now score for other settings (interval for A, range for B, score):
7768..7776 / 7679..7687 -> 0.5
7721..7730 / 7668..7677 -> 1.0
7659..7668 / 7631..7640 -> 1.1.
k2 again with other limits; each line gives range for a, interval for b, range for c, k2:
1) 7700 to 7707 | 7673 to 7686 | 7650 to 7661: 0.99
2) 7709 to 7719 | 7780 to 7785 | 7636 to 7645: 1.14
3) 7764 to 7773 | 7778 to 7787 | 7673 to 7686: 1.00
